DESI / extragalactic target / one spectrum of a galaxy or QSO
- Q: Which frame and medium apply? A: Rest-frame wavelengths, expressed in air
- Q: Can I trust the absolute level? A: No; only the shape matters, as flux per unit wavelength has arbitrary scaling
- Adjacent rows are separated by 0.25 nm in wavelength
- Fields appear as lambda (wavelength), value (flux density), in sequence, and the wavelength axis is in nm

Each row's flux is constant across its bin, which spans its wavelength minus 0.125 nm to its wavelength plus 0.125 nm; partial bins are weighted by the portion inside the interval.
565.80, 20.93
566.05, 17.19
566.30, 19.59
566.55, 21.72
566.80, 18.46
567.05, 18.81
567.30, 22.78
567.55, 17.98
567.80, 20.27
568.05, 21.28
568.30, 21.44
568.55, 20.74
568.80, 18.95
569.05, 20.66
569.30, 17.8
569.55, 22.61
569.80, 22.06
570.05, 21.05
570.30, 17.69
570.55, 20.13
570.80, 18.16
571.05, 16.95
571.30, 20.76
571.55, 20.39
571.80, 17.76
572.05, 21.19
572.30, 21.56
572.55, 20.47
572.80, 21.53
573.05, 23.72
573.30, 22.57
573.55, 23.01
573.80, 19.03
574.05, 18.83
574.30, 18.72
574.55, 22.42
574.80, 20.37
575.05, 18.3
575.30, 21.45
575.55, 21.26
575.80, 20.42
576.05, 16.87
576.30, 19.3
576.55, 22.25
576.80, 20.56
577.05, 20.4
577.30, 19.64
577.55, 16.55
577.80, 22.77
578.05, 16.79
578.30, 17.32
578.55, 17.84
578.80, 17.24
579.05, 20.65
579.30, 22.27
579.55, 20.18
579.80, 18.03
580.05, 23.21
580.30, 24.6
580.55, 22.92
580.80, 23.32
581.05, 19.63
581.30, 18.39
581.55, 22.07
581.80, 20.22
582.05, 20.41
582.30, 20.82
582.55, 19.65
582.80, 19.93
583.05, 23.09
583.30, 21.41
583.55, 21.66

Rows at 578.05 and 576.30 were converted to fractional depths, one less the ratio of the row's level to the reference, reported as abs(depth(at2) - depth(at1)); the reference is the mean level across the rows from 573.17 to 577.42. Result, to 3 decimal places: 0.124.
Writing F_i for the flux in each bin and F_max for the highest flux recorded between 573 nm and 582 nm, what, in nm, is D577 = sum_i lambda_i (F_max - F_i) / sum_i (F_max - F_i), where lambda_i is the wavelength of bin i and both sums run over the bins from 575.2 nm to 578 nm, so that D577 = 576.58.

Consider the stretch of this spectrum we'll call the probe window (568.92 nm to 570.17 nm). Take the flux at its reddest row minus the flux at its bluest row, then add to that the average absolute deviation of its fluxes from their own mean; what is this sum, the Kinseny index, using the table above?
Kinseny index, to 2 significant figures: 1.7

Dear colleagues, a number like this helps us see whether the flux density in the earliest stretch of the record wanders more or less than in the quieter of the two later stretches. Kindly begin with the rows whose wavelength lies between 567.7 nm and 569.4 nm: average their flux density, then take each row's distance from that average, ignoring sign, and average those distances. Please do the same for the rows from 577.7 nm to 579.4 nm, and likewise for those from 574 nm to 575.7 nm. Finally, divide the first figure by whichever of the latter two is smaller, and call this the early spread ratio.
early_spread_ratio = 0.76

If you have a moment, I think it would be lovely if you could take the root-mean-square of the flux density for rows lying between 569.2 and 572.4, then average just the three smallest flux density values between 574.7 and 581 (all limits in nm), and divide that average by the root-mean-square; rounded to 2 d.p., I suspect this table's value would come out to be 0.84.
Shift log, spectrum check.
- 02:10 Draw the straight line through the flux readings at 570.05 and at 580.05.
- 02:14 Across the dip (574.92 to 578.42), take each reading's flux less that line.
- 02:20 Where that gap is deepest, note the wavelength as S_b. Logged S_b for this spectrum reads 577.55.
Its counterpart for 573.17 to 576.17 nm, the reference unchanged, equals 576.05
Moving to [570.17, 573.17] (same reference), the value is 571.05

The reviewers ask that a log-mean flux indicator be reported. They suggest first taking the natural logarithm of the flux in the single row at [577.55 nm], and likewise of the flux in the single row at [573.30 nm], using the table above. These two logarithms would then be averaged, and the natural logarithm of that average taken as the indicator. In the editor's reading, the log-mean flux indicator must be 1.086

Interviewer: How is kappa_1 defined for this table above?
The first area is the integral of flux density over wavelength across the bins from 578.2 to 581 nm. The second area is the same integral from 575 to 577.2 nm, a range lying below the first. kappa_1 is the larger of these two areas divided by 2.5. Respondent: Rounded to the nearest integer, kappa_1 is 23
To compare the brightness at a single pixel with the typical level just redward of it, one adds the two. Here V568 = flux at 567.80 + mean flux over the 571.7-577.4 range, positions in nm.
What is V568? 40.8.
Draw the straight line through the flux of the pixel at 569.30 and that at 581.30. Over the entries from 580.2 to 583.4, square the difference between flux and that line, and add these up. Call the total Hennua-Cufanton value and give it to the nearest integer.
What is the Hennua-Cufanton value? 146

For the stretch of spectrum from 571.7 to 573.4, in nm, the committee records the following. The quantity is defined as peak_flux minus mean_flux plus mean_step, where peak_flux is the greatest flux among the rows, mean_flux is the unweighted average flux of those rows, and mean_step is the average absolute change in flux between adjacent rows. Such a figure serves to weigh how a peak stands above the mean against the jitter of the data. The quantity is 4.0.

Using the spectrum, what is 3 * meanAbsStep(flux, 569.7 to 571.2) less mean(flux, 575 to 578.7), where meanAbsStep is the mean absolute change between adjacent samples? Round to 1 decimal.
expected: -13.5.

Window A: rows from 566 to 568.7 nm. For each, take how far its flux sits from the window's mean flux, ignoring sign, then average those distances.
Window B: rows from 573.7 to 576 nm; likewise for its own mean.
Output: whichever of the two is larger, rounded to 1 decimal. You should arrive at 1.5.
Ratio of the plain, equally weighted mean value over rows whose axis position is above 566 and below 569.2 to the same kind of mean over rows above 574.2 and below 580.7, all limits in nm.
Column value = 1.00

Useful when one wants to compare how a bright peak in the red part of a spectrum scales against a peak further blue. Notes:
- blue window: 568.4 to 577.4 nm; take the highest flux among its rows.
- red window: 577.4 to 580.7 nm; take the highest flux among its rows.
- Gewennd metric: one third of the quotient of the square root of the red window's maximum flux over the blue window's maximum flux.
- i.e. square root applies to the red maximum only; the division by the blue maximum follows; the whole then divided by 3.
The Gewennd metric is 0.0697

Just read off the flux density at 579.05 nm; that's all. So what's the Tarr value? 20.65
